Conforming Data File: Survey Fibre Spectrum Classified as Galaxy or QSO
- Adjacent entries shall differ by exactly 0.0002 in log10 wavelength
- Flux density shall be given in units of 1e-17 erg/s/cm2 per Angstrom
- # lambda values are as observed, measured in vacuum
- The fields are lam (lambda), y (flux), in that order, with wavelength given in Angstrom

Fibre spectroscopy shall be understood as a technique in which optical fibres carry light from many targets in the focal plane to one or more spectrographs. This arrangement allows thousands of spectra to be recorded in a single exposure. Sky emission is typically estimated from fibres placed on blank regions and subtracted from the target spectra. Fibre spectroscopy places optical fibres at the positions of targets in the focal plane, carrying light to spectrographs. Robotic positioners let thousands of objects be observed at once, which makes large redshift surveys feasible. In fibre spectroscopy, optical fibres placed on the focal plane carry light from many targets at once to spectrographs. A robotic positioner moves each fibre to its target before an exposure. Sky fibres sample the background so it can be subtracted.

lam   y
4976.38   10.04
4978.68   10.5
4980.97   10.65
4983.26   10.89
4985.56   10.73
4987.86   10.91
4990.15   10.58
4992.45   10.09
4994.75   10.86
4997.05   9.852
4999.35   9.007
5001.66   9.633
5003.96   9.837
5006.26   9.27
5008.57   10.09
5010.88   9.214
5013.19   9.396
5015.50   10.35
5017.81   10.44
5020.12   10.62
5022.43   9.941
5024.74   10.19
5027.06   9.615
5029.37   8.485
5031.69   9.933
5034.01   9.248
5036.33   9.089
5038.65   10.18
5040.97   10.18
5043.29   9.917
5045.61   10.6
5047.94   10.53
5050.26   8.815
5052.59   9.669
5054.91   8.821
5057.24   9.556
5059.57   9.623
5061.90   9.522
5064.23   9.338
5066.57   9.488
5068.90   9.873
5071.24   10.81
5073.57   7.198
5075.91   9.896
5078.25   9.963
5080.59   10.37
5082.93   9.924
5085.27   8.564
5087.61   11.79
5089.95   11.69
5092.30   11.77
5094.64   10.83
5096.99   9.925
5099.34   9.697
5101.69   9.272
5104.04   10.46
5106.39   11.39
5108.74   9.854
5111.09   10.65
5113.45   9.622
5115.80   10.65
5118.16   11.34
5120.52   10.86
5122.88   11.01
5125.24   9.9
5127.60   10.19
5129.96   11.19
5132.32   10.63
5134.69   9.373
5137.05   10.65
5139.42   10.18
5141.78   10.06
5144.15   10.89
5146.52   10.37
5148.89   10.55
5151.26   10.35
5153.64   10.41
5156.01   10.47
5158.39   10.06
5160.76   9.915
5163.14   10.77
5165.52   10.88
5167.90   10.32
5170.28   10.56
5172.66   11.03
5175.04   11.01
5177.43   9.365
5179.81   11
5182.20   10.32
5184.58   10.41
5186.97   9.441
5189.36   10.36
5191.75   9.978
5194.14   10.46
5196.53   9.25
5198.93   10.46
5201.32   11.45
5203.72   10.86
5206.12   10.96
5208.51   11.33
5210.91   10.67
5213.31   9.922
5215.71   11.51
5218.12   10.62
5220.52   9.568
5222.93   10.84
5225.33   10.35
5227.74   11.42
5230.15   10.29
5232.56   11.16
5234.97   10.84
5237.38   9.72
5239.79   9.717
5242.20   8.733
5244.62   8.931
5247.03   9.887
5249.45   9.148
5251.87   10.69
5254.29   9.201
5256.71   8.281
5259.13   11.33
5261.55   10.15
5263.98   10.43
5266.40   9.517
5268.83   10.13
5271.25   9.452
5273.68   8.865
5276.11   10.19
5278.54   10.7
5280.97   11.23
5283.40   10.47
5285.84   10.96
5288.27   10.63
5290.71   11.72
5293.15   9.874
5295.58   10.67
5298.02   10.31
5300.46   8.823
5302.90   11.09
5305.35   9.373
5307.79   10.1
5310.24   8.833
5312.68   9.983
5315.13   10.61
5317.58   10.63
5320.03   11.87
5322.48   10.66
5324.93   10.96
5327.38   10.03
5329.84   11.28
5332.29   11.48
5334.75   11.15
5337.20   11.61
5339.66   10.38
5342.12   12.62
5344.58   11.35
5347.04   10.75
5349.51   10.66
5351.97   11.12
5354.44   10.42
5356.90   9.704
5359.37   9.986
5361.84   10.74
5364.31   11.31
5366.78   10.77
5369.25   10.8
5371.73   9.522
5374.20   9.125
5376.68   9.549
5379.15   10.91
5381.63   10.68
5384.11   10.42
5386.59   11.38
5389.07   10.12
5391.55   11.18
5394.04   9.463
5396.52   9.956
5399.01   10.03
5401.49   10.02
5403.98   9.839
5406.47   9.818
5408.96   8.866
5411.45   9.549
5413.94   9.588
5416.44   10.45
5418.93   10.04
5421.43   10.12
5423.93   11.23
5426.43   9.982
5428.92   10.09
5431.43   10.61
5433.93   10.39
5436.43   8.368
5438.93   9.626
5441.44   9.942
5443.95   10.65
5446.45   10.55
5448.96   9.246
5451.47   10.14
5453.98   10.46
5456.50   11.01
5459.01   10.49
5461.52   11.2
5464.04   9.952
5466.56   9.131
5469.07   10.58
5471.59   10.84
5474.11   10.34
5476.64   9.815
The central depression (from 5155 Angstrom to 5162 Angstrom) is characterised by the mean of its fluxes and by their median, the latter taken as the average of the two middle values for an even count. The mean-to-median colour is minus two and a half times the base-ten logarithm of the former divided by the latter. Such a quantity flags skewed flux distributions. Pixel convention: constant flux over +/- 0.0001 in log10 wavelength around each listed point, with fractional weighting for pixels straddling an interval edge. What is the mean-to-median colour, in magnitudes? -0.009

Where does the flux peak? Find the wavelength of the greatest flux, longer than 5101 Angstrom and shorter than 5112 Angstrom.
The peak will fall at 5106.39 Angstrom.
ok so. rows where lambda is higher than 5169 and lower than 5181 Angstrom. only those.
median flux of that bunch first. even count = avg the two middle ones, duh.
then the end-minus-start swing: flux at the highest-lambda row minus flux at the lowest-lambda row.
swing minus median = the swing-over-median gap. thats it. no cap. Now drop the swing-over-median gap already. -10.6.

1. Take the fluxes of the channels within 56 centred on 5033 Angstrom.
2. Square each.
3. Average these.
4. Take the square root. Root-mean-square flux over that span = 9.8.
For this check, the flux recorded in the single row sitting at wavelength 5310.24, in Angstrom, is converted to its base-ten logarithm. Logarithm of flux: 0.95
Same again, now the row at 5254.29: 0.96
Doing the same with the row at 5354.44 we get 1.02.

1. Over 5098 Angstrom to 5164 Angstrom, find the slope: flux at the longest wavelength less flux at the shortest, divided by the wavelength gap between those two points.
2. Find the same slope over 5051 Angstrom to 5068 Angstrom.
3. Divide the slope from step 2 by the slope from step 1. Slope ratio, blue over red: -0.8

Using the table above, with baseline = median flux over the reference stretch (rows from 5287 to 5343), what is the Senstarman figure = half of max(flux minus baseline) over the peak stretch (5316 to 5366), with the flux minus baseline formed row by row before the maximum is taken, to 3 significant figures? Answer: 0.995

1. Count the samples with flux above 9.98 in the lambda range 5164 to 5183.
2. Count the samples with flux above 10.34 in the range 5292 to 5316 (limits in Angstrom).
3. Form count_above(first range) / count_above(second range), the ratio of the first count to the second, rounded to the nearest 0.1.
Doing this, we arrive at 2.3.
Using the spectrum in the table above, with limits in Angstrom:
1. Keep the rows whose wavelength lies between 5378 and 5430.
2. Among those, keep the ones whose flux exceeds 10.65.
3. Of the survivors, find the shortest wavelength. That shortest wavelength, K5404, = 5379.15 Angstrom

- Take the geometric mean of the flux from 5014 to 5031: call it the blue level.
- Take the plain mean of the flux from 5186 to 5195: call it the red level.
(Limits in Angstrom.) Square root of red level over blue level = 1.01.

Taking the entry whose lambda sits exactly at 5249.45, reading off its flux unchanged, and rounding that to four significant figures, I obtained 9.148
